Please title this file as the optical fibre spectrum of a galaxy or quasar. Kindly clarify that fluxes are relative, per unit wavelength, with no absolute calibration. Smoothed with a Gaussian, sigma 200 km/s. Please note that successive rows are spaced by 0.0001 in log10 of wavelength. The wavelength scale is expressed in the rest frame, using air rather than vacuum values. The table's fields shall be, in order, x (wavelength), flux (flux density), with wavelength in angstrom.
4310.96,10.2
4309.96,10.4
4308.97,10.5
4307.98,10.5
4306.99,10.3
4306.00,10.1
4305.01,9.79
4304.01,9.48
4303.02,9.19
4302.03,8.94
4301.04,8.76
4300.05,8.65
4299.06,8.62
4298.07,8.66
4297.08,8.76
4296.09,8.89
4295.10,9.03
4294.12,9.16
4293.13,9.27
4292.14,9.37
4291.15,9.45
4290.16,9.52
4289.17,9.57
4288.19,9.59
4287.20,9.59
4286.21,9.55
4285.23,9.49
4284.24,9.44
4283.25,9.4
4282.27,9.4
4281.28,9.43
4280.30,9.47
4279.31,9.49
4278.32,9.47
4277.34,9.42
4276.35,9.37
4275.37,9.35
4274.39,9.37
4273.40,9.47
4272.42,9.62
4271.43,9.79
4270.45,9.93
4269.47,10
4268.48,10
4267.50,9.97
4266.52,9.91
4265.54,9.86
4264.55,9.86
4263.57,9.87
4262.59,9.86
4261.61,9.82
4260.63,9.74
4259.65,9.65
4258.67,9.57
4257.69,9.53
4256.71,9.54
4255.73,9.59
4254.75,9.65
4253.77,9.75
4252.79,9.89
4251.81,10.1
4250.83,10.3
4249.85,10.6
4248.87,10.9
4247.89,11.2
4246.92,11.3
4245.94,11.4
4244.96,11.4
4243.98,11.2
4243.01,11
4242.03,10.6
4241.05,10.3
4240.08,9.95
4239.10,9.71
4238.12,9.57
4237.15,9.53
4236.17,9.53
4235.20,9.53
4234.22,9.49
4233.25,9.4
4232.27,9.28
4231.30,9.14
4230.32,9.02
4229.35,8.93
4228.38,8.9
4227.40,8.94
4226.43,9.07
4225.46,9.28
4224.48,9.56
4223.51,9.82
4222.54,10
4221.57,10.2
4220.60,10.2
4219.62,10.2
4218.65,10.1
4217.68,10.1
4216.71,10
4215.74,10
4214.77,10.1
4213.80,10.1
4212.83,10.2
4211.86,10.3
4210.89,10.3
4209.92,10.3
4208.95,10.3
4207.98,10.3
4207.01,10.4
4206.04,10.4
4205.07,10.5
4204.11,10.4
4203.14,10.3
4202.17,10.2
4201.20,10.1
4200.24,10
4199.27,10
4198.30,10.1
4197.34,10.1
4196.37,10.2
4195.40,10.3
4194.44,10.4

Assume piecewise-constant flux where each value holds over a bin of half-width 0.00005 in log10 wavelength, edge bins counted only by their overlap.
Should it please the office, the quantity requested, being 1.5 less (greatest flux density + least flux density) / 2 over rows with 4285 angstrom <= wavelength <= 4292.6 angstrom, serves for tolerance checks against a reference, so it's -7.98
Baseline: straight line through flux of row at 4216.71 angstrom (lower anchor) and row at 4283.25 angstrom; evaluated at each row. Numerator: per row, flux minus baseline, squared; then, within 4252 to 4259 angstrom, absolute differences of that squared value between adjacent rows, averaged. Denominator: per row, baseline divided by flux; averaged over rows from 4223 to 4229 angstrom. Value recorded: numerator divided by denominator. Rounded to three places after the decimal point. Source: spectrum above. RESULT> 0.010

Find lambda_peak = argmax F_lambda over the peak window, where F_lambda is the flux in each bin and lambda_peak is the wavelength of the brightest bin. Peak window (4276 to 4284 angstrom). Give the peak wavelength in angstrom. 4279.31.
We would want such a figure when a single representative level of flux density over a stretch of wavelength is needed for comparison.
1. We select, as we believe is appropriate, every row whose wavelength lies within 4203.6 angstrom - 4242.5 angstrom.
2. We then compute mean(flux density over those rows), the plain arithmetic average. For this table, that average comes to 9.8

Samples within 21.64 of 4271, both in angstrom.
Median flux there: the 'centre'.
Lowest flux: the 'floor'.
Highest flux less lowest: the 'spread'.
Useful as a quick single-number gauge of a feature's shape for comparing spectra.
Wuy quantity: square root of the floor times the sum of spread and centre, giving 10.1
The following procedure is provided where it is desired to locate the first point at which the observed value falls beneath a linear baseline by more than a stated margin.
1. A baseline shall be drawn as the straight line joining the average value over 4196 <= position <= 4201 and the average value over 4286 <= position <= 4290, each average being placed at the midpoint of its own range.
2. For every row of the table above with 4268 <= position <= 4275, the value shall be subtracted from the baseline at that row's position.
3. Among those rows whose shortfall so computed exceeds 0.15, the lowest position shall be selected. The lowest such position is 4273.40 angstrom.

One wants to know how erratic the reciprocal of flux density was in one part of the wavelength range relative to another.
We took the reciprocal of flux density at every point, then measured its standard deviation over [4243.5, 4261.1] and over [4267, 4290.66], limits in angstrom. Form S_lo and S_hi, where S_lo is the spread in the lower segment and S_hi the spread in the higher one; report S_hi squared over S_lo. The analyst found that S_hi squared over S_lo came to 0.0007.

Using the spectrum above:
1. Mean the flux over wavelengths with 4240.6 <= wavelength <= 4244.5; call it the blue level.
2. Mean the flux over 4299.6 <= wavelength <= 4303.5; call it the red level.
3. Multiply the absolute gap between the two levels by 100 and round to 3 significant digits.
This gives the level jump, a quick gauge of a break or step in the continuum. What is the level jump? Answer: 189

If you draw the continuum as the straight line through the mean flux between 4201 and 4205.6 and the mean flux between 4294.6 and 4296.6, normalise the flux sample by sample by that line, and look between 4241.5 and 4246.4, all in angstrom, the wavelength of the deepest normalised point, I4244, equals 4242.03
